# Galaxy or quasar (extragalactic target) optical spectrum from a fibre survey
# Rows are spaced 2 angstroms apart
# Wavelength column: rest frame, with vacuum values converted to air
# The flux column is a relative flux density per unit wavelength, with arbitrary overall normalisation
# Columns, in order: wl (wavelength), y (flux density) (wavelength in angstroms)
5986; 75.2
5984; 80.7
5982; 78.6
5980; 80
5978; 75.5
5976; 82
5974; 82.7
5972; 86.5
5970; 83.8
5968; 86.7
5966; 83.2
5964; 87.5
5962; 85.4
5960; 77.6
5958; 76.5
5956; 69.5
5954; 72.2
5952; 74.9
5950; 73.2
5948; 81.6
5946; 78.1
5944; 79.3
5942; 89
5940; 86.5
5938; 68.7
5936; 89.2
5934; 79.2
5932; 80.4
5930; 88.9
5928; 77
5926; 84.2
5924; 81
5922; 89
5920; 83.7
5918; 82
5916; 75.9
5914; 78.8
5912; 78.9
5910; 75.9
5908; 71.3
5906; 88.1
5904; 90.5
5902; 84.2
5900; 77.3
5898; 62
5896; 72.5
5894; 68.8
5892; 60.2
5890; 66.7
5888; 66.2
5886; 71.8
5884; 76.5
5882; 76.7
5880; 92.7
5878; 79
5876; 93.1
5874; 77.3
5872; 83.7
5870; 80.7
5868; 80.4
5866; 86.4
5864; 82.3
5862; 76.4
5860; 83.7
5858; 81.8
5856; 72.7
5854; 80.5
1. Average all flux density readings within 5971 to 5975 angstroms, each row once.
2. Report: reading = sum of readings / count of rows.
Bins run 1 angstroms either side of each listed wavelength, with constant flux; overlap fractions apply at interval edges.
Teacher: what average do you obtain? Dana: 85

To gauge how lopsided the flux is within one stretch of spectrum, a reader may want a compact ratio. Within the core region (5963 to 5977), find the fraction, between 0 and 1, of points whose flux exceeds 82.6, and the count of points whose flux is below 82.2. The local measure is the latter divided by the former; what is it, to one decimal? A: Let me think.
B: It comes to 1.2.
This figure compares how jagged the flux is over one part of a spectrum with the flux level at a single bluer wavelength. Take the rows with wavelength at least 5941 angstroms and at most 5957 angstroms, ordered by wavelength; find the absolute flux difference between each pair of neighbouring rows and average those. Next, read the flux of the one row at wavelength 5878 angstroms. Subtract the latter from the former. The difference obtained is -74.7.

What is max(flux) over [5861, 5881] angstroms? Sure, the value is 93.1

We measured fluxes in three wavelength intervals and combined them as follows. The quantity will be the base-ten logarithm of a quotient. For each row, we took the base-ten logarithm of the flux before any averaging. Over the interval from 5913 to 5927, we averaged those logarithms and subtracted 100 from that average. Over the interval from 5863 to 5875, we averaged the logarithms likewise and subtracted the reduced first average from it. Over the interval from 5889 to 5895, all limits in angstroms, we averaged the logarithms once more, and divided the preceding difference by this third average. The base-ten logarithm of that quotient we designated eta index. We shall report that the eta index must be 1.741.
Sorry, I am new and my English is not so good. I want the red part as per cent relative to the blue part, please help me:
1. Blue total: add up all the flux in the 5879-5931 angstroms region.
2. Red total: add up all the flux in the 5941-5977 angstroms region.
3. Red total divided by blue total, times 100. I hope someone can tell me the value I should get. 72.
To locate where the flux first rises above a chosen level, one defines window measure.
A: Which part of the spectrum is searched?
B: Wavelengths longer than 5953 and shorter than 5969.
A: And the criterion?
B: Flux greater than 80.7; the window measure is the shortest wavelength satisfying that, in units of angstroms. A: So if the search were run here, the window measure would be 5962 angstroms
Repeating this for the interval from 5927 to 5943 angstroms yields 5930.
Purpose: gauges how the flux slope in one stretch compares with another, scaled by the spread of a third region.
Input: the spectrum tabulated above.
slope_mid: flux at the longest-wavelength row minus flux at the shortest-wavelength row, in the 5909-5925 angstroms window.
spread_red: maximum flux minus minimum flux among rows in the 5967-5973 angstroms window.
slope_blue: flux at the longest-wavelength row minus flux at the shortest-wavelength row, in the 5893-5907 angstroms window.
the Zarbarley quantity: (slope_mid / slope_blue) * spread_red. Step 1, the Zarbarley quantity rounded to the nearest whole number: 1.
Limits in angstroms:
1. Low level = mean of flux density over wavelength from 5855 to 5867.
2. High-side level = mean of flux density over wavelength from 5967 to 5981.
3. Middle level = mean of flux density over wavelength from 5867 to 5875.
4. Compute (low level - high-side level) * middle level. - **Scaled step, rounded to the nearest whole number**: -154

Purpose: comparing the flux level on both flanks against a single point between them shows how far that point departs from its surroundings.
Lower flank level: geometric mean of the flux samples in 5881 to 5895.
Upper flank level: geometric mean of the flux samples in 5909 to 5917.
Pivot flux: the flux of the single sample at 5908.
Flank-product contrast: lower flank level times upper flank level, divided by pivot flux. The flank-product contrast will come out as 75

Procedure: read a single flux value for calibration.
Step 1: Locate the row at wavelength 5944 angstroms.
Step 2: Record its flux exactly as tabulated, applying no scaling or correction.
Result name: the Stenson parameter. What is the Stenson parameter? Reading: 79.3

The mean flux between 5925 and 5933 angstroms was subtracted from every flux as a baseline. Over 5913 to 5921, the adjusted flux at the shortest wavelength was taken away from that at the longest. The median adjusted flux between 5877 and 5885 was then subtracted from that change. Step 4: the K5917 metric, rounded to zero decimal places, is 10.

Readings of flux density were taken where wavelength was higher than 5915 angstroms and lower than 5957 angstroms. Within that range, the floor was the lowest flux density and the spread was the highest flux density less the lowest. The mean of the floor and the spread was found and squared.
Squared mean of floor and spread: 1989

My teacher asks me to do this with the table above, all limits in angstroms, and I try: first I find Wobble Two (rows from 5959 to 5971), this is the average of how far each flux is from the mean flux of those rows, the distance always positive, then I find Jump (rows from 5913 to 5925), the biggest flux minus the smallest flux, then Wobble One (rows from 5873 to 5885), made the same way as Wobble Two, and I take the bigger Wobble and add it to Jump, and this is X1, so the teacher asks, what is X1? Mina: 20.0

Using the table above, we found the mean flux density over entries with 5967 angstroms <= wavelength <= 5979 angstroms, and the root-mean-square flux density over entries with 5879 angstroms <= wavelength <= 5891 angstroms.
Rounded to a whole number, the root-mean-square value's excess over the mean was -7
